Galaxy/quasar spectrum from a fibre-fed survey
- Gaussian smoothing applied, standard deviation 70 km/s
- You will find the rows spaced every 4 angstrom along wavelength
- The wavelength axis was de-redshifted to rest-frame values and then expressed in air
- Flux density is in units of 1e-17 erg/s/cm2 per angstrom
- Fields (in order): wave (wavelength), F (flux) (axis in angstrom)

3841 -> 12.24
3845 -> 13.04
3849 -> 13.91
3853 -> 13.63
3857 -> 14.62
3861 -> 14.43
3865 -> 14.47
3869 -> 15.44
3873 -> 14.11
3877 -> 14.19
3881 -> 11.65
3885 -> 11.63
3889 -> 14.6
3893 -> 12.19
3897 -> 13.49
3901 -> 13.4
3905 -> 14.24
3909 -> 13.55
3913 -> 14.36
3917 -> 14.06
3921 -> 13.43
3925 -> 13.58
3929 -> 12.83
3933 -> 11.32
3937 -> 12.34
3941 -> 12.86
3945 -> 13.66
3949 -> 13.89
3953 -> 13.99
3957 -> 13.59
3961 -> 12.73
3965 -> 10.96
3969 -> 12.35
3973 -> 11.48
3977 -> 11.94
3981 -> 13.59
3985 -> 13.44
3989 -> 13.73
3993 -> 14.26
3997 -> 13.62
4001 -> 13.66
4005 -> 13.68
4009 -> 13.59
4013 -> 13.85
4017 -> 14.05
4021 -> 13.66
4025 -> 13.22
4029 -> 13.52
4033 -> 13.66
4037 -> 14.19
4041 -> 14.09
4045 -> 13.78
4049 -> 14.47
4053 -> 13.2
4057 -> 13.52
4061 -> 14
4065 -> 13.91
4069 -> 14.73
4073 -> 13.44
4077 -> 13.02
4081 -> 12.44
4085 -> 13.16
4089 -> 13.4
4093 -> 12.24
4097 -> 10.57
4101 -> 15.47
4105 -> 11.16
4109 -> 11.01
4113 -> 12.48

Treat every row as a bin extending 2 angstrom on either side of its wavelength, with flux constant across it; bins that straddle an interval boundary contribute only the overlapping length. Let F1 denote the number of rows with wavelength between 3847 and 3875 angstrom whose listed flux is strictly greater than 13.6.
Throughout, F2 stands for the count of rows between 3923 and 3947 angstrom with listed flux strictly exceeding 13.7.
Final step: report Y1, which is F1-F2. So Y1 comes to 7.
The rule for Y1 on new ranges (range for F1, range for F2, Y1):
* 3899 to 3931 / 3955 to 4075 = -8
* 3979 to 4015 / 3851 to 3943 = -4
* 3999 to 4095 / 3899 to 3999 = 6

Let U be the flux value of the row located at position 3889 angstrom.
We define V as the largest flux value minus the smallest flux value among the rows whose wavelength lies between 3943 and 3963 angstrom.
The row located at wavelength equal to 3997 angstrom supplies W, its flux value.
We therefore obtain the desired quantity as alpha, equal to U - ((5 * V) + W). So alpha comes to -5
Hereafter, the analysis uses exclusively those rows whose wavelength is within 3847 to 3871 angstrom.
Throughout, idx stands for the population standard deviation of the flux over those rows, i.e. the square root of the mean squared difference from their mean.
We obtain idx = 0.6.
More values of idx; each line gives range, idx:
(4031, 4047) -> 0.2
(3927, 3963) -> 0.8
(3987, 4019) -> 0.2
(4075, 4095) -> 0.4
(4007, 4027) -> 0.3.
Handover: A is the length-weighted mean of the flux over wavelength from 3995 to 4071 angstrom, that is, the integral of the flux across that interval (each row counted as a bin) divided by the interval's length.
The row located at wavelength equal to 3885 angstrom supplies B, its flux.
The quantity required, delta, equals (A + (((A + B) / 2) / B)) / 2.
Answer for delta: 7.45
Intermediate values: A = 13.81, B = 11.63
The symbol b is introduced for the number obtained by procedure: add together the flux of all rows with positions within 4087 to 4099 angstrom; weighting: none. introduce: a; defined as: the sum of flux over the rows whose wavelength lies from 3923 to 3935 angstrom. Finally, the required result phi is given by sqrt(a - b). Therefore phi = 1.23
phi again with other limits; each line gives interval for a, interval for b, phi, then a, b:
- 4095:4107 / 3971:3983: 0.44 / 37.2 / 37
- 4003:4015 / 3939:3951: 0.84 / 41.1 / 40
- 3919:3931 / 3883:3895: 1.19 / 39.8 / 38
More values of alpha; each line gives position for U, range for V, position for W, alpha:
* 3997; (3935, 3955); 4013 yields -8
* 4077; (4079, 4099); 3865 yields -16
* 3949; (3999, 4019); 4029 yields -2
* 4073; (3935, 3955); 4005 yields -8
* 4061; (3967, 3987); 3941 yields -9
